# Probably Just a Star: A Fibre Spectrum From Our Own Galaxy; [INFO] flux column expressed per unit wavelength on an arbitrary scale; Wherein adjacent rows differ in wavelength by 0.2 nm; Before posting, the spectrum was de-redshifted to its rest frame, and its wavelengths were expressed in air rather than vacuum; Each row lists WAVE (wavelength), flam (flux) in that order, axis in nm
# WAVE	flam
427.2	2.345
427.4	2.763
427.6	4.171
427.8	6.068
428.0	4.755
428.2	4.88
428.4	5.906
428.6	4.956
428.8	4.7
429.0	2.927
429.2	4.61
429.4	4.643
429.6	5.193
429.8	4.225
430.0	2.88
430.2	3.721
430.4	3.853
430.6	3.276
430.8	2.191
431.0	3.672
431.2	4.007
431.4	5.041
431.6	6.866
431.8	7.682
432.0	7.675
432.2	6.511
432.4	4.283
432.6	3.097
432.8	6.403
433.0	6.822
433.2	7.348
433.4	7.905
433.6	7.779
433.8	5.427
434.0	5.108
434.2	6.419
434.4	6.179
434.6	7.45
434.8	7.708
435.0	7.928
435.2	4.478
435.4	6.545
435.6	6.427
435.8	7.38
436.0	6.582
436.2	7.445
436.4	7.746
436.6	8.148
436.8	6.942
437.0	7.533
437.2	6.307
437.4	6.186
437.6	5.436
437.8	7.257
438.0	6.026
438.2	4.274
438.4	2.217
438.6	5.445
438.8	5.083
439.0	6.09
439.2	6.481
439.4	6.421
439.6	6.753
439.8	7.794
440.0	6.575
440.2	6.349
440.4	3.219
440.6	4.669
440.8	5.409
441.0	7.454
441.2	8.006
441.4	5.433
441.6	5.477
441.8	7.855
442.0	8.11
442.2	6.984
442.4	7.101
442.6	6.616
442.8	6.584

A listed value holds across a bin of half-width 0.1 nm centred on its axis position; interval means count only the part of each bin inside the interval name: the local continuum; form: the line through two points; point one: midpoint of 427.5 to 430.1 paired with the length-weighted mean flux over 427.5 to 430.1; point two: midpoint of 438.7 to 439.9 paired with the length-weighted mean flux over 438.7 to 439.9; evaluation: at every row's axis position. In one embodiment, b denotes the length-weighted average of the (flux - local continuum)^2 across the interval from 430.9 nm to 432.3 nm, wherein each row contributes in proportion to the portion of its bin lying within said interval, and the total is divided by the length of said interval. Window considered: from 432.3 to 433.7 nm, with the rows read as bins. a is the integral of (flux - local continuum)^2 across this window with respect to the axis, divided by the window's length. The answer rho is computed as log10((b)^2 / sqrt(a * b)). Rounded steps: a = 3.5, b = 2.9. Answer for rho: 0.4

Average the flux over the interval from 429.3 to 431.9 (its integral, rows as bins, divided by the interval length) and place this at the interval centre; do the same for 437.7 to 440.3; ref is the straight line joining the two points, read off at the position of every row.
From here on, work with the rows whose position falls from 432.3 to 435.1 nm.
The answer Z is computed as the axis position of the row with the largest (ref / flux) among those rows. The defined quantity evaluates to 432.6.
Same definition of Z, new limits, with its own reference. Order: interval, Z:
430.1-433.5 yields 430.8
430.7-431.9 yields 430.8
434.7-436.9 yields 435.2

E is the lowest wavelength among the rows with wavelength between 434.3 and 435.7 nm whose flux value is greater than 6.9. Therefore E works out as 434.6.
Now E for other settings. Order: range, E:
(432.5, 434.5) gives 433.2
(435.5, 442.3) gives 435.8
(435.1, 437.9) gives 435.8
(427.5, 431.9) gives 431.8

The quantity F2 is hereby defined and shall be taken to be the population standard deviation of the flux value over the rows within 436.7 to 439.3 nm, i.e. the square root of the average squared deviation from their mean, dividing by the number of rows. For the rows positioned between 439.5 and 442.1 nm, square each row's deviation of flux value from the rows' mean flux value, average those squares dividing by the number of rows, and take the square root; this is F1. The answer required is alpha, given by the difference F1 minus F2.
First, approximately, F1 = 1.4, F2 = 1.34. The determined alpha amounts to 0.09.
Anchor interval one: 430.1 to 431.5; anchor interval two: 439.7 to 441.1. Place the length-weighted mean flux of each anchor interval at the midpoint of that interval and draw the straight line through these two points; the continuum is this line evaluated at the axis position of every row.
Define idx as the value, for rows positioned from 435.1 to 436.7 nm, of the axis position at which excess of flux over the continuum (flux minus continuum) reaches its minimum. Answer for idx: 435.2 nm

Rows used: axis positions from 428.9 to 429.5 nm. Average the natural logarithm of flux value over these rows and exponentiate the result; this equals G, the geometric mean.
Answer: 4.0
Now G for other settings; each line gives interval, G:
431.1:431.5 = 4.5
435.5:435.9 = 6.9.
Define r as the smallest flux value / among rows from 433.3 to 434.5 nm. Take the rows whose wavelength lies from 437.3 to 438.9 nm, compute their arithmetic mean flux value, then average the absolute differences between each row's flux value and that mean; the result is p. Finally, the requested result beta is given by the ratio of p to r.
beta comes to 0.20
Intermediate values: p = 1.0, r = 5.108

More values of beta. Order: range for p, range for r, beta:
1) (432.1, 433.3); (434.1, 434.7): 0.22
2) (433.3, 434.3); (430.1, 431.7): 0.48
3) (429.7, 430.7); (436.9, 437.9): 0.08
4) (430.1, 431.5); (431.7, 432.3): 0.08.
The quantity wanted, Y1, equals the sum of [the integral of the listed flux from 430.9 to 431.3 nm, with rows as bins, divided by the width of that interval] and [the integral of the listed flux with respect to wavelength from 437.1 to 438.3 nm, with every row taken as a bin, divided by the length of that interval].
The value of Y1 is 9.8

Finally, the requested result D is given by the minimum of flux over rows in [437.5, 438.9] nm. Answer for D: 2.217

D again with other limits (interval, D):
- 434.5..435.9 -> 4.478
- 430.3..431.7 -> 2.191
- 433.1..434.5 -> 5.108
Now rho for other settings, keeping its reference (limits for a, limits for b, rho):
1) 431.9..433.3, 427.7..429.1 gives -0.2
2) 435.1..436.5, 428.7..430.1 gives -0.1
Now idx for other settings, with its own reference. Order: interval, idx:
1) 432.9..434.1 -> 434.0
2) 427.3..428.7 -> 427.4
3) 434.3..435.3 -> 435.2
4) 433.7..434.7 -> 434.0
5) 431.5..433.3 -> 432.6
